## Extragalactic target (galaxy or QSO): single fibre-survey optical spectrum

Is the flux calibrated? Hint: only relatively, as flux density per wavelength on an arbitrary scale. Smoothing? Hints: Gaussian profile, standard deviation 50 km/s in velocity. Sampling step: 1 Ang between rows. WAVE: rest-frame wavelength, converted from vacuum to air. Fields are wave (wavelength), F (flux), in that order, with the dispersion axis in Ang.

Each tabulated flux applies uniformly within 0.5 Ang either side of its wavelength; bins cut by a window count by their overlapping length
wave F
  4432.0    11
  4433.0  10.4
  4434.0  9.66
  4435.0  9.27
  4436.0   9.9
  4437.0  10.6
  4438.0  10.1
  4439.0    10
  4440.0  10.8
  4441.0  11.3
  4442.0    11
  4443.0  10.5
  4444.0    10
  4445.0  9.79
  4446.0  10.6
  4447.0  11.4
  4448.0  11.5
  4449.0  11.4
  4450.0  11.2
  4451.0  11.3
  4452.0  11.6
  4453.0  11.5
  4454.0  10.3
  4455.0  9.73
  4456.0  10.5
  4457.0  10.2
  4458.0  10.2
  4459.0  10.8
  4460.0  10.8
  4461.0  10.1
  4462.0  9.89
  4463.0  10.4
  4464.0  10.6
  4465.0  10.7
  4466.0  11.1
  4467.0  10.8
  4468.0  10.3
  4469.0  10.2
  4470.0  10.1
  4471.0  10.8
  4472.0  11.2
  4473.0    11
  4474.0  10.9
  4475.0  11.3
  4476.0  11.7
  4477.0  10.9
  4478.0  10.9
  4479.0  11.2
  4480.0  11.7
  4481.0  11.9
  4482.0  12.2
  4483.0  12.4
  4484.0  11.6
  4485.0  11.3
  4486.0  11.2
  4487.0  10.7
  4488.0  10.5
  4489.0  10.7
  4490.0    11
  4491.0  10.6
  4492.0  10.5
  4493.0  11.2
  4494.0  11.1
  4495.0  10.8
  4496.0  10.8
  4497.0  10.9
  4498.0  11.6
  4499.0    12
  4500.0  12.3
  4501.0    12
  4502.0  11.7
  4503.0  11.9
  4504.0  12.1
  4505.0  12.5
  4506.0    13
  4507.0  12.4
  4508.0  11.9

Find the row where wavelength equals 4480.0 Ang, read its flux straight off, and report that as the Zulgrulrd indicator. 11.7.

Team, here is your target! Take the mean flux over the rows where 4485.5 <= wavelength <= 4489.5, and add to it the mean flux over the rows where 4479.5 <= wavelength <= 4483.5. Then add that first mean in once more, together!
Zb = 33.6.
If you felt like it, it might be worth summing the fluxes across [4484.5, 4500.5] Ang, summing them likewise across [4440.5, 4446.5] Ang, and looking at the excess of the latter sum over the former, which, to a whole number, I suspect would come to -114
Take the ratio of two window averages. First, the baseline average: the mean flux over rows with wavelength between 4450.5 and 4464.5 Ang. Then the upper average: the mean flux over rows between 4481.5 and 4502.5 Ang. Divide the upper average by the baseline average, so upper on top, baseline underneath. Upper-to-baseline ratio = 1.07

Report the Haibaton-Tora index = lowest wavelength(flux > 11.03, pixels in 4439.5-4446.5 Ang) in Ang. 4441.0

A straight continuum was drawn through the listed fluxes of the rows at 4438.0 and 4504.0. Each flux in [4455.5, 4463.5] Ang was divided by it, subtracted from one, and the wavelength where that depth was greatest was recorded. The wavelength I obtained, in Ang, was 4462.0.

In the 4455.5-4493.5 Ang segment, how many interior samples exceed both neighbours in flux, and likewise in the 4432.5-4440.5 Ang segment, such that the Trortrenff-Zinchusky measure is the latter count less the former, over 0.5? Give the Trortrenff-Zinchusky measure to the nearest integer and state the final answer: -8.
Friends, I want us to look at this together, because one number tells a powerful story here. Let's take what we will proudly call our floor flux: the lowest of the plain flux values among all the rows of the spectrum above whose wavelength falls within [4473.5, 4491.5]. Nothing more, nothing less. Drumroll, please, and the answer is 10.5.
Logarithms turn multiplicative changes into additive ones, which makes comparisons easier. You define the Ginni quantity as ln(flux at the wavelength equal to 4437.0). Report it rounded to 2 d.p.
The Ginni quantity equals 2.36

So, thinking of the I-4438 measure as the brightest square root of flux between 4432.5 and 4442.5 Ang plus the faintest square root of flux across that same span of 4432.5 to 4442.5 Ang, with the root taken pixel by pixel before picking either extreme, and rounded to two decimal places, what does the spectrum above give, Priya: 6.41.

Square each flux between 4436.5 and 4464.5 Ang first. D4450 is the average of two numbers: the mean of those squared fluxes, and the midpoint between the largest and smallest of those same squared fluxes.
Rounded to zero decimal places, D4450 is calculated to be 114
